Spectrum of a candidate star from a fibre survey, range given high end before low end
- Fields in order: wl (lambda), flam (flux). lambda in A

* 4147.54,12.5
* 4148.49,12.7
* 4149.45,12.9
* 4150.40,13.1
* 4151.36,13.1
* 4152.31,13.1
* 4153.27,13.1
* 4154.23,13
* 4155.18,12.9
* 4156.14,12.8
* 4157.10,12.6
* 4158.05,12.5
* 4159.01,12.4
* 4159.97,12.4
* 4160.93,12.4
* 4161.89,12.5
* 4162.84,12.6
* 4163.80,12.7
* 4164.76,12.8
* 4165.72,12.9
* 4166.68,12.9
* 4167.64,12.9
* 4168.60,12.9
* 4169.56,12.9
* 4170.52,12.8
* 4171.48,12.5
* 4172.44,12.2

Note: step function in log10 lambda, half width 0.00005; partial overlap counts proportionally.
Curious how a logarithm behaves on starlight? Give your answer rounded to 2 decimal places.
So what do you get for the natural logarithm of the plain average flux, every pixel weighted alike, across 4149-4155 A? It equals 2.57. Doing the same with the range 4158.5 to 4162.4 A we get 2.52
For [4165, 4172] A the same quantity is 2.55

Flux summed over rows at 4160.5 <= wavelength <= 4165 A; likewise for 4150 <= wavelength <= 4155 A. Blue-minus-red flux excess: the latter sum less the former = 2.4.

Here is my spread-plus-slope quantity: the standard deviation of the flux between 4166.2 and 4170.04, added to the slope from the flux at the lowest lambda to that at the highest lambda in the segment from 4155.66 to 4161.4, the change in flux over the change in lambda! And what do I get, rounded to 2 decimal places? -0.08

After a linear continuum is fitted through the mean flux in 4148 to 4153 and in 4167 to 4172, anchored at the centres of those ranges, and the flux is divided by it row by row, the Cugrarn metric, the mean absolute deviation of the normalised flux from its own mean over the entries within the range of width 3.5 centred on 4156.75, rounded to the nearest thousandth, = 0.011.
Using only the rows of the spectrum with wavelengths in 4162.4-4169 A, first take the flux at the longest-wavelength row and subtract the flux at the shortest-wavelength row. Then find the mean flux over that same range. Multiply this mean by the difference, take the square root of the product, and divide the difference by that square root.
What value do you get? 0.153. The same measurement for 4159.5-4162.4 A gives 0.090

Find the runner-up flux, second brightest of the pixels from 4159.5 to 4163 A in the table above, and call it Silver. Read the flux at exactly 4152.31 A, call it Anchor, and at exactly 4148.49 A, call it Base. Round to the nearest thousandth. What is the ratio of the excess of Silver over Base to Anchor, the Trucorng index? -0.015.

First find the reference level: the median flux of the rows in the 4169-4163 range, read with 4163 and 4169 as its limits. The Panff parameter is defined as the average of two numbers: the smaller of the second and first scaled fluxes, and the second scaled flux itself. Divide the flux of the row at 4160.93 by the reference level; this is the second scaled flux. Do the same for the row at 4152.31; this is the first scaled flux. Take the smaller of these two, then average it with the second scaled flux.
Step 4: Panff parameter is 0.96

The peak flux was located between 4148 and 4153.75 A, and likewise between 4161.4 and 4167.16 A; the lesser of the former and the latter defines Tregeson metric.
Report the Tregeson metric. 12.9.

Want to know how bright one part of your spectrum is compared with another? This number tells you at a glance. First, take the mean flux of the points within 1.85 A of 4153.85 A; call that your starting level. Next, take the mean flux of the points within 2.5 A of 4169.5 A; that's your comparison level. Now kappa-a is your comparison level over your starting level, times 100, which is 98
